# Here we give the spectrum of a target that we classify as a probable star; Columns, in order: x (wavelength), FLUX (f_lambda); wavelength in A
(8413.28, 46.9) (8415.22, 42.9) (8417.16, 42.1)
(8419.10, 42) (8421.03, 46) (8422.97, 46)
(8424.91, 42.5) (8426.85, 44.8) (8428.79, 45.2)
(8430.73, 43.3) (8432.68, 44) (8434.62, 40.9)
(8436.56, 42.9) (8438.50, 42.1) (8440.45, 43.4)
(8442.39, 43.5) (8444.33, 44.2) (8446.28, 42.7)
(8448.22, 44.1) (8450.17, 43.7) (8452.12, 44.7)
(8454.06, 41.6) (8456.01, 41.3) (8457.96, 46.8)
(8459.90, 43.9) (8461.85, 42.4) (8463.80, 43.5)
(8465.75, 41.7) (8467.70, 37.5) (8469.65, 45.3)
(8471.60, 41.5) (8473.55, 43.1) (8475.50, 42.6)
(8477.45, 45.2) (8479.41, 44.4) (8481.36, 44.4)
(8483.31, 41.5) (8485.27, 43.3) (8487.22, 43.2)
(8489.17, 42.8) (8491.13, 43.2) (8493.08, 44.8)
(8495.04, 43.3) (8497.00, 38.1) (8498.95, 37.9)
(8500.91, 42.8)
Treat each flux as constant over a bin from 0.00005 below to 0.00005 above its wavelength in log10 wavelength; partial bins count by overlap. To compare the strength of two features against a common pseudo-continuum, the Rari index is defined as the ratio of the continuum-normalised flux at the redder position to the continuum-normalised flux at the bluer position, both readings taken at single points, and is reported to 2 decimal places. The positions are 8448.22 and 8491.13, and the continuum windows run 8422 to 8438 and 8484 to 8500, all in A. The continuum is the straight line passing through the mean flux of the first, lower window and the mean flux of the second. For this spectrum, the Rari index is 1.01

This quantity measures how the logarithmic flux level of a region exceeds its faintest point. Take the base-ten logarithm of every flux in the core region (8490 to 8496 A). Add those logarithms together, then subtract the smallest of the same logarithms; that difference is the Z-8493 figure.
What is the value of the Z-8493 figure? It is 3.29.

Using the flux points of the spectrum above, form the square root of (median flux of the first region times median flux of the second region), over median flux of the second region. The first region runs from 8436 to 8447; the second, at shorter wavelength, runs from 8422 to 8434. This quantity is 0.99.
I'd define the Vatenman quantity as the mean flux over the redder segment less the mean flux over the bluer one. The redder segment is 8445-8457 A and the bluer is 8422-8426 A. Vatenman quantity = -1.2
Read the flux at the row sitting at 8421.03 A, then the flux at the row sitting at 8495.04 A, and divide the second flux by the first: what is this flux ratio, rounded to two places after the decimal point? 0.94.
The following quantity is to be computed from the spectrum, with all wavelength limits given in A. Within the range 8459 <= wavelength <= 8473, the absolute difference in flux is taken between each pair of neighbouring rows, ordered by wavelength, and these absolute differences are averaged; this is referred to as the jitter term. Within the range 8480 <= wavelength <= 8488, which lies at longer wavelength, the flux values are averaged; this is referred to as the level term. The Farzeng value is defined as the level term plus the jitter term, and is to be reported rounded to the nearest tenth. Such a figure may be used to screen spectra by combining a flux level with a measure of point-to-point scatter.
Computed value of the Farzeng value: 46.5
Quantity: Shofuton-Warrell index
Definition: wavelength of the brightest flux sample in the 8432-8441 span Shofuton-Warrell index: 8432.68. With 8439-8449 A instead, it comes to 8444.33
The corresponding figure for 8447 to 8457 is 8452.12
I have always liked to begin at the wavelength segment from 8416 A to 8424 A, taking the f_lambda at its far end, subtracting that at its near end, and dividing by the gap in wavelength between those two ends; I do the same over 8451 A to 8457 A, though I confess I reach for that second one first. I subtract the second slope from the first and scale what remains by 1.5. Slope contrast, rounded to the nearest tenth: 2.3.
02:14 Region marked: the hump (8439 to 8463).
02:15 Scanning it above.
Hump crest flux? 46.8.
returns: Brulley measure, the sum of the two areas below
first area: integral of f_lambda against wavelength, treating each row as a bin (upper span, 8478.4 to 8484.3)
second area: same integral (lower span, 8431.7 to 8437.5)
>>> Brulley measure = 503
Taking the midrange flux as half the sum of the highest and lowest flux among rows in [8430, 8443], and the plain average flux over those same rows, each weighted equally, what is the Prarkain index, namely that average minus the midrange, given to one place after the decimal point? 0.4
